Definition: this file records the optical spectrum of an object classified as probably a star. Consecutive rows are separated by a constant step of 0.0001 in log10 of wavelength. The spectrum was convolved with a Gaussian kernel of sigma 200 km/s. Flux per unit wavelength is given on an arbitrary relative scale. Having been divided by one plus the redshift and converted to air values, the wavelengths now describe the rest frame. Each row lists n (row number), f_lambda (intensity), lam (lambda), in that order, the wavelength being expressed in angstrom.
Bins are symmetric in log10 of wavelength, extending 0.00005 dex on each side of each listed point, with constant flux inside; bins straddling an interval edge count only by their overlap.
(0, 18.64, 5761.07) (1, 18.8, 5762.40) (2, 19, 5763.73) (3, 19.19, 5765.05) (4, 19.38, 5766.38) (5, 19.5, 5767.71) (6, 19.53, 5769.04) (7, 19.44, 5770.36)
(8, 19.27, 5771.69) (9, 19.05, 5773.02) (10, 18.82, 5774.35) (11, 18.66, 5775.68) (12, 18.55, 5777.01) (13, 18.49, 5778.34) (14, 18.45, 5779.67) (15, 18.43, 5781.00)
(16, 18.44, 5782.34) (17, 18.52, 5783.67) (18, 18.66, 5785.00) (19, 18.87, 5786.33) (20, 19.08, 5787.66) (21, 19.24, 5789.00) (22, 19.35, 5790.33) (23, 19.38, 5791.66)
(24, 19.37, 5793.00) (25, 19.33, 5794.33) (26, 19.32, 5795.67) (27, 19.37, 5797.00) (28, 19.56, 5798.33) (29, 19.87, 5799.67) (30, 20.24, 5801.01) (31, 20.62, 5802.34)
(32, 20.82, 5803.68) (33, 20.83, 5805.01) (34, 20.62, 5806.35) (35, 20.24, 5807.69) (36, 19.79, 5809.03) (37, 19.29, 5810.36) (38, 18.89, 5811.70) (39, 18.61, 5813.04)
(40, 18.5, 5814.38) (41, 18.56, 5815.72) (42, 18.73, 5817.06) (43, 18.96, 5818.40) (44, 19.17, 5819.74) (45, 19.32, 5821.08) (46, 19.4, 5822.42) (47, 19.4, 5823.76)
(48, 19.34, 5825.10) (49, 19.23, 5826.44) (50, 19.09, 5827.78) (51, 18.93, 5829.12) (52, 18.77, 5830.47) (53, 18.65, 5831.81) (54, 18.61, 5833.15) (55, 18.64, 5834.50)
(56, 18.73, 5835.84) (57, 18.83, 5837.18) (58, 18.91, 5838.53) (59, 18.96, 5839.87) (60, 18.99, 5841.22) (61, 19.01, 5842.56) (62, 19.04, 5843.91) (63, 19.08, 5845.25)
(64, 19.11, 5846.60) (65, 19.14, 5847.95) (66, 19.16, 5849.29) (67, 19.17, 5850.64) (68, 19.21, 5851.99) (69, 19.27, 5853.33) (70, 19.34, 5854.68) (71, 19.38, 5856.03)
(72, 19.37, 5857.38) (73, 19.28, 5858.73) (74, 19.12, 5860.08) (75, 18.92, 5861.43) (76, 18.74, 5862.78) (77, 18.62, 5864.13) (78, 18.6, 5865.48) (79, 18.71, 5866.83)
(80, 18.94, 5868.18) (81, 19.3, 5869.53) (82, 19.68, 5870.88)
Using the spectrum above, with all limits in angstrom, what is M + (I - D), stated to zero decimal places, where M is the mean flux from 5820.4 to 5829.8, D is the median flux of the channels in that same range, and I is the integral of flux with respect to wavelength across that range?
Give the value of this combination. 181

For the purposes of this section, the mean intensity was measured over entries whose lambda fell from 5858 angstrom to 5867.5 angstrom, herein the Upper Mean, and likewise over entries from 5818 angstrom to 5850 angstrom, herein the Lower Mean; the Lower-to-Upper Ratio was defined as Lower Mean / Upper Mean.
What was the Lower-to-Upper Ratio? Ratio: 1.01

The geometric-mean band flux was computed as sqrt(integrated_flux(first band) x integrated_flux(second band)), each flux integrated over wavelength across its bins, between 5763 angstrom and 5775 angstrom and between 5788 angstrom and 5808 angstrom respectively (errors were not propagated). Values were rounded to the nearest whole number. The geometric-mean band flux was 303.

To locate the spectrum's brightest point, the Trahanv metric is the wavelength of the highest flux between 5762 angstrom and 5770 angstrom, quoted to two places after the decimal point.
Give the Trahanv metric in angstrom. 5769.04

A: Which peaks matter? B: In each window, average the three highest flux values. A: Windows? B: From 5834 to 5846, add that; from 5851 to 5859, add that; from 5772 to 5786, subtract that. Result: 19.6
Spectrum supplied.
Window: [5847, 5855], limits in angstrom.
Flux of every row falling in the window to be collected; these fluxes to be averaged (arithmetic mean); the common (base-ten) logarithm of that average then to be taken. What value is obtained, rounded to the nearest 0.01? 1.28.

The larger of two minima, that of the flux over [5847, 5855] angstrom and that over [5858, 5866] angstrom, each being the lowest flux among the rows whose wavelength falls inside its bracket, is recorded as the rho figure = 19.1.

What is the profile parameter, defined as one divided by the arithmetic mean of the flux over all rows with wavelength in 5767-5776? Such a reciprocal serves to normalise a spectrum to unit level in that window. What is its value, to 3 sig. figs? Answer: 0.0521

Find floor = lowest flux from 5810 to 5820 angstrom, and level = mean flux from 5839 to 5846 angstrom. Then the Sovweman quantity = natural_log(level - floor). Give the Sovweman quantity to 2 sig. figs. -0.66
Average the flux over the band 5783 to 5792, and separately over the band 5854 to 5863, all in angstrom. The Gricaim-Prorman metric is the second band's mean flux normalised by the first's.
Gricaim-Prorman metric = 1.01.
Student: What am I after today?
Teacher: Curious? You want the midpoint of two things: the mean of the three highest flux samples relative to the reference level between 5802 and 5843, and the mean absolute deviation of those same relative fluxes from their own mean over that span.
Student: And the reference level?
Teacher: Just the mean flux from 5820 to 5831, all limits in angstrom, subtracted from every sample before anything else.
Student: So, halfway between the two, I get 1.0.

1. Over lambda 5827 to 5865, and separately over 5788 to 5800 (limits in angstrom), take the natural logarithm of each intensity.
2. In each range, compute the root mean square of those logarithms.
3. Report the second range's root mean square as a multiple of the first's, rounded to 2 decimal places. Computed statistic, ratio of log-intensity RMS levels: 1.01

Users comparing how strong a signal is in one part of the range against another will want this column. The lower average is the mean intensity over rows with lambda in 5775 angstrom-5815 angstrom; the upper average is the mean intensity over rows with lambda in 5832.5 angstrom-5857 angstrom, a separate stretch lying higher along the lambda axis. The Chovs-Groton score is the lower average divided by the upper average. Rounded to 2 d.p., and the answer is 1.01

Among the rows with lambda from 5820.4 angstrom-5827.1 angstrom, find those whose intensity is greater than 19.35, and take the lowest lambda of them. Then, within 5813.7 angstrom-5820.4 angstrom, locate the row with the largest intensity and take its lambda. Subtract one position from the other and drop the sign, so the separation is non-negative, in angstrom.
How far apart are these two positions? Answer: 2.7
